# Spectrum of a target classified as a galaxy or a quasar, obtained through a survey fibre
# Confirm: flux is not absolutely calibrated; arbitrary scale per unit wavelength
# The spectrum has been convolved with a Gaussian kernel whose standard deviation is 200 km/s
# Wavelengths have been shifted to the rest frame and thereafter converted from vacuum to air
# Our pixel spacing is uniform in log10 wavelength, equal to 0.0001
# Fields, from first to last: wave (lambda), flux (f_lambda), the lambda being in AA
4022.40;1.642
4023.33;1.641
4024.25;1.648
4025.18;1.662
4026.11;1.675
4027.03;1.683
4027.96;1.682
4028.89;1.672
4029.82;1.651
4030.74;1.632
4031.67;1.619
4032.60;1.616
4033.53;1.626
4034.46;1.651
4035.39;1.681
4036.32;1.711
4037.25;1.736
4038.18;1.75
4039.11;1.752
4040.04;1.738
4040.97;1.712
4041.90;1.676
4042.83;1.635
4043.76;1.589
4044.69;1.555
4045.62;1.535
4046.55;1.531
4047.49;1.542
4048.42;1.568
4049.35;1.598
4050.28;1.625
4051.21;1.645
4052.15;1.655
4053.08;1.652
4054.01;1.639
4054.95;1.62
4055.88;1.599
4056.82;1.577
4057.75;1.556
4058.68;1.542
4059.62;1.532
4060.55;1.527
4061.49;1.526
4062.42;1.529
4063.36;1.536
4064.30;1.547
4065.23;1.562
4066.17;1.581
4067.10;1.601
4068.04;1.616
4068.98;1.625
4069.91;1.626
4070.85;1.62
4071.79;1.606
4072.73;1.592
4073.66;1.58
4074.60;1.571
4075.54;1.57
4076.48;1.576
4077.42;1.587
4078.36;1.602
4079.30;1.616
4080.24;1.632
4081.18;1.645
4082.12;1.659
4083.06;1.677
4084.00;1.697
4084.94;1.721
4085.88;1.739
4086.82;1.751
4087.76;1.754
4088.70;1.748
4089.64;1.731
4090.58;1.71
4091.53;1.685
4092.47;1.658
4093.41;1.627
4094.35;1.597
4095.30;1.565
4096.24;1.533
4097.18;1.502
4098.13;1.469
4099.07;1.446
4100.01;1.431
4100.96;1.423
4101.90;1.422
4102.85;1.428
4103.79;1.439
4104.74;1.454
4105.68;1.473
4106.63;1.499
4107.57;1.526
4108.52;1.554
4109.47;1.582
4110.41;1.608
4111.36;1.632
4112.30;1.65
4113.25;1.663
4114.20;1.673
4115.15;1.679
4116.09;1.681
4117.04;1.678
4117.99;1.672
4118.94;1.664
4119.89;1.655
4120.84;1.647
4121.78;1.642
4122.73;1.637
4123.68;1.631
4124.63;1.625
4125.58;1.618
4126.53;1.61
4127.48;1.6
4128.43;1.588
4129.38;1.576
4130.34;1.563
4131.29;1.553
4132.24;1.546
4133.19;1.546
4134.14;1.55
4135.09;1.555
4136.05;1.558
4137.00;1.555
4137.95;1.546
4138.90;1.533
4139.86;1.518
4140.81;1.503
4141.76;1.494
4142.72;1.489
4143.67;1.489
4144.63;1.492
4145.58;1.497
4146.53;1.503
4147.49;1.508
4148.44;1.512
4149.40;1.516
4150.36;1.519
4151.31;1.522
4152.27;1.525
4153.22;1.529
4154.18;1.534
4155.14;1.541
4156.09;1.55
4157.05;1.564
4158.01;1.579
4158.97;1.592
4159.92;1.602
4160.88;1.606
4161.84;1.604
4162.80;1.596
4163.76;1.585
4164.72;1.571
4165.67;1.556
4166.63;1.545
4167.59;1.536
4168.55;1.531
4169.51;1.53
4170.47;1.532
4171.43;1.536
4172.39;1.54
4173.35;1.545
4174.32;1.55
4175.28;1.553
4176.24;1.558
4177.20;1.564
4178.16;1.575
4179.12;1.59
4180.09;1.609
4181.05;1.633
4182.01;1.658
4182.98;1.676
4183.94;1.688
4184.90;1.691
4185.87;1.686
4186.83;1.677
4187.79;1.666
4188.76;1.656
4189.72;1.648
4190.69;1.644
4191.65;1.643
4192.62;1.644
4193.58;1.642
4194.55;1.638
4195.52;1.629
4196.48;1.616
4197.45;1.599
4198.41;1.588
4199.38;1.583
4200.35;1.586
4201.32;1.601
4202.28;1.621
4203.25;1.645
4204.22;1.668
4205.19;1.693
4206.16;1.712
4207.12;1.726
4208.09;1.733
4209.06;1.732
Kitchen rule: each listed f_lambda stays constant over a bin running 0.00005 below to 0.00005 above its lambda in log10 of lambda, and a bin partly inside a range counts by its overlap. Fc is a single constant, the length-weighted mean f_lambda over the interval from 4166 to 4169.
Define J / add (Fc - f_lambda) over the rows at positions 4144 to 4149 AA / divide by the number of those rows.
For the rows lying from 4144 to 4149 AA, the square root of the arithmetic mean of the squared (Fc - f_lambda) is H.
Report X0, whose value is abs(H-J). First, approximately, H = 0.04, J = 0.035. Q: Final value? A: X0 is 0.001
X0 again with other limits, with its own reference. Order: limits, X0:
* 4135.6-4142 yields 0.017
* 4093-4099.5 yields 0.058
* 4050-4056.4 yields 0.194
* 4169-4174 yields 0.005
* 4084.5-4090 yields 0.407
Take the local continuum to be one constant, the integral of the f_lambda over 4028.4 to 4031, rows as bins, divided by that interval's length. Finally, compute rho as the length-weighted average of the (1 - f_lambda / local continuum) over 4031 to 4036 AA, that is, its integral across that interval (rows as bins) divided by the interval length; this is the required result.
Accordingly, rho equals 0.009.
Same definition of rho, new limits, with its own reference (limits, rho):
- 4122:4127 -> 0.018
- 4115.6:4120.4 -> -0.009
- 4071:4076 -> 0.042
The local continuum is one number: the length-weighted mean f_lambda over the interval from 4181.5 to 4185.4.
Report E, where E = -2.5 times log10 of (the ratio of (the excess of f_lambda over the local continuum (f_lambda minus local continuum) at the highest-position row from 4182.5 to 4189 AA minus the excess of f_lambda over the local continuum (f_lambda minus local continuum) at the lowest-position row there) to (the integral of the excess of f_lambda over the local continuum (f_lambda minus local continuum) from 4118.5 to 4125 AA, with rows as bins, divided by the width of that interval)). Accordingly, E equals 0.6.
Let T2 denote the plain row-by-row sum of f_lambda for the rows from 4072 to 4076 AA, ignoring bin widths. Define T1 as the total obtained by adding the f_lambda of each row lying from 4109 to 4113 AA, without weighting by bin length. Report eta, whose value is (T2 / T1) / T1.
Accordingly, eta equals 0.151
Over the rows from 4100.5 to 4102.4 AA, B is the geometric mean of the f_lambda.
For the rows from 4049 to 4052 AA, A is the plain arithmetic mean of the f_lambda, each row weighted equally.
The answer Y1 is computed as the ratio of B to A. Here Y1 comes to 0.88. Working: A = 1.62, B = 1.42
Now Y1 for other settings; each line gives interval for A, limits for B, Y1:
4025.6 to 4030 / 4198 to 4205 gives 0.96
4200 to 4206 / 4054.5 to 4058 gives 0.97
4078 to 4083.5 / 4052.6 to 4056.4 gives 0.99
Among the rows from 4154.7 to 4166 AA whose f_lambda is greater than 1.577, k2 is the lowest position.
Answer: 4158.01 AA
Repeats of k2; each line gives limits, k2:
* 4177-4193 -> 4179.12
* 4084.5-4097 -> 4084.94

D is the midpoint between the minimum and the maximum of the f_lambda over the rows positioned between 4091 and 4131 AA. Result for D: 1.55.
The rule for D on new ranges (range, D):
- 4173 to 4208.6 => 1.64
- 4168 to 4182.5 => 1.59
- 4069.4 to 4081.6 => 1.61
